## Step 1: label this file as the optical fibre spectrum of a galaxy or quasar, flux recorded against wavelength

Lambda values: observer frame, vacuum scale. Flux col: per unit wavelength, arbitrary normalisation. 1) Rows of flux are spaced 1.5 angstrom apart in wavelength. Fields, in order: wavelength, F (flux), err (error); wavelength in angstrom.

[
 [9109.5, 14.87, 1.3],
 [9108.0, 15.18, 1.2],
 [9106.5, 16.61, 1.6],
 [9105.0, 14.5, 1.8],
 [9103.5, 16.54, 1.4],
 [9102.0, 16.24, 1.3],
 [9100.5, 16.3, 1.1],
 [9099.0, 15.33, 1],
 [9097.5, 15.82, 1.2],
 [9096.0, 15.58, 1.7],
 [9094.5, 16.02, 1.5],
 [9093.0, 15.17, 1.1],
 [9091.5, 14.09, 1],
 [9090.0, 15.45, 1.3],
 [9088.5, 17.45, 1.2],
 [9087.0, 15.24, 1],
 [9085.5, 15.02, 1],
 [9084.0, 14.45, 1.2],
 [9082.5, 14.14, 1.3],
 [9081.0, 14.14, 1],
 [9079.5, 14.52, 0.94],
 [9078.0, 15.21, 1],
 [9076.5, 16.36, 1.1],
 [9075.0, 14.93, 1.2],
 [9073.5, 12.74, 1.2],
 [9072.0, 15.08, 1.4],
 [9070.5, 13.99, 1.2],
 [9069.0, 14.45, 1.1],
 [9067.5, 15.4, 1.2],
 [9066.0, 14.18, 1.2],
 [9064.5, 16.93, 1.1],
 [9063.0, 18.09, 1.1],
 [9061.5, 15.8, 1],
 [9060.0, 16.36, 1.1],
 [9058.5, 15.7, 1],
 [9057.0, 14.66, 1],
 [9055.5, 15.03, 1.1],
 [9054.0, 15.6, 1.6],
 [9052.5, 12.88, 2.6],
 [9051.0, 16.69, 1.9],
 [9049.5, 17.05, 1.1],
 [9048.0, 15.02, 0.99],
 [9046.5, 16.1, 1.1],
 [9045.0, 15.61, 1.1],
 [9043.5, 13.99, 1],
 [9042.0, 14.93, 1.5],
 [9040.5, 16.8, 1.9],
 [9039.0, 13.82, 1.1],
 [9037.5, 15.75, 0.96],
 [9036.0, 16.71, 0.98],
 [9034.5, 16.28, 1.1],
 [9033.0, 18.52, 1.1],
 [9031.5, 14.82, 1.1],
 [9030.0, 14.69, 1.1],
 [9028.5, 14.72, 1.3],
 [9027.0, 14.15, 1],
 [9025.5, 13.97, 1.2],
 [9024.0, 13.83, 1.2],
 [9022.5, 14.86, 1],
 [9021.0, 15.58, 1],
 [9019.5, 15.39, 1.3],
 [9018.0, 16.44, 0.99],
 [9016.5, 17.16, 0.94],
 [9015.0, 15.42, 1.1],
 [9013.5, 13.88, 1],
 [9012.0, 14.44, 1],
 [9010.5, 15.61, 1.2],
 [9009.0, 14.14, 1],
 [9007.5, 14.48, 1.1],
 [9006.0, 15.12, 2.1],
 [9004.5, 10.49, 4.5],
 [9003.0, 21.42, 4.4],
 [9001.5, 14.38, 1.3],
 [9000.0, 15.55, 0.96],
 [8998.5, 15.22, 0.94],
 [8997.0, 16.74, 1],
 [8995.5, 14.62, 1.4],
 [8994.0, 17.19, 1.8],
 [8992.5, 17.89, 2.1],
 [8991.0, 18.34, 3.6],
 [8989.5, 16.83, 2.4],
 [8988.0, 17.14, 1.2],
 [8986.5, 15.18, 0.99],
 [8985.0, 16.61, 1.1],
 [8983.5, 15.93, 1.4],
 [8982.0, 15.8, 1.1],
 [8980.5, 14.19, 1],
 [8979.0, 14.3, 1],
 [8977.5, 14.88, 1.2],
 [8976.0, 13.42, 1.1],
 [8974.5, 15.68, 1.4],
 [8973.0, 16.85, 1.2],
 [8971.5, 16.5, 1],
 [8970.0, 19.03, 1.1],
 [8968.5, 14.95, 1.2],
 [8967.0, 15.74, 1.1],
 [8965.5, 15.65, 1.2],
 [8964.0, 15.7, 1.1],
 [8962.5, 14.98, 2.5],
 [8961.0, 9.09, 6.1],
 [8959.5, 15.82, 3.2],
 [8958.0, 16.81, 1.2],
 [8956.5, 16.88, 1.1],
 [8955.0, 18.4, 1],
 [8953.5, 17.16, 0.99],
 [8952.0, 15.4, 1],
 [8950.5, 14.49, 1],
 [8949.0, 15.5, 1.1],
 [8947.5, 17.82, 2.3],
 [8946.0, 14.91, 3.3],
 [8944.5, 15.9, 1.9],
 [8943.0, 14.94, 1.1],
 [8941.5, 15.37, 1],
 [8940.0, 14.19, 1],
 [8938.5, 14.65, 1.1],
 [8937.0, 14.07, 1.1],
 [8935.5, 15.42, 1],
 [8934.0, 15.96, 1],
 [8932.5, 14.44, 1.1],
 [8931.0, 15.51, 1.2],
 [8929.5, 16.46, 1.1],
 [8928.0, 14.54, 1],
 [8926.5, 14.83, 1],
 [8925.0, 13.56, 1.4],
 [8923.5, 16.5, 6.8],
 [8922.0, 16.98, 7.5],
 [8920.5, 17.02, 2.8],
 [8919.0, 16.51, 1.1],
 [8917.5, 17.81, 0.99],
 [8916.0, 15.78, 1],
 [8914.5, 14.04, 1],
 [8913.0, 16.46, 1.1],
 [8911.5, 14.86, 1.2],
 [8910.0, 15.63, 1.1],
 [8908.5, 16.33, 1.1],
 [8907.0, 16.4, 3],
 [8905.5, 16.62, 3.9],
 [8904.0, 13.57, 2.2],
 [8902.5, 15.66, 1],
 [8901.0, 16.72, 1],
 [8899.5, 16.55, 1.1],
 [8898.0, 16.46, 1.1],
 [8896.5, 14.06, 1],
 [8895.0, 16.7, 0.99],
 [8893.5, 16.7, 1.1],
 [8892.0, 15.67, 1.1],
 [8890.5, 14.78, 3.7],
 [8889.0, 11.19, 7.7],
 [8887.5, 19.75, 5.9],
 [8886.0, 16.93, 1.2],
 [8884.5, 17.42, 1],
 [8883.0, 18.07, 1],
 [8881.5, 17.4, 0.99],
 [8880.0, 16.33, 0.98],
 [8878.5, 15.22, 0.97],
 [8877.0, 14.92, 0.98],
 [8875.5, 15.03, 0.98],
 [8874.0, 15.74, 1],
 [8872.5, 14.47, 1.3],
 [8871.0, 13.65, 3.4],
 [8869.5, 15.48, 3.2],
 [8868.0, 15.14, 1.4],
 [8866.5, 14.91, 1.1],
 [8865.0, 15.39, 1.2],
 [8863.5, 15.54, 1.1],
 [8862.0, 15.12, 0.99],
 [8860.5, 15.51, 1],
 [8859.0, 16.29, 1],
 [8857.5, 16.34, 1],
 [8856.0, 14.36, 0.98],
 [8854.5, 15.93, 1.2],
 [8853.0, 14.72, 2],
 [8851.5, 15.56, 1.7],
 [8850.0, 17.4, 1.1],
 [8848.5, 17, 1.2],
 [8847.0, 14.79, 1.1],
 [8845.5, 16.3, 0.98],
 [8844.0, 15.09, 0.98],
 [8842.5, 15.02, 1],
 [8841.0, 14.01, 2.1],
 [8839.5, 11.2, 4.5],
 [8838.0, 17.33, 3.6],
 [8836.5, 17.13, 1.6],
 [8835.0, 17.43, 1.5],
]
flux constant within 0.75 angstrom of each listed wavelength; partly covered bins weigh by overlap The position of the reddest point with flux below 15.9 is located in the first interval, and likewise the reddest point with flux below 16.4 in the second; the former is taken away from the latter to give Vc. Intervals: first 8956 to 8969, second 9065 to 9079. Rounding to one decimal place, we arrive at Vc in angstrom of 109.5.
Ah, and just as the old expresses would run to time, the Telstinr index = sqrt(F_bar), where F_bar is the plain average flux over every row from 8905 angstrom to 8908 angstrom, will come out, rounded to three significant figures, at 4.06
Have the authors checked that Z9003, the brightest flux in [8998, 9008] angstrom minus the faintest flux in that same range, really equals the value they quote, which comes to 10.9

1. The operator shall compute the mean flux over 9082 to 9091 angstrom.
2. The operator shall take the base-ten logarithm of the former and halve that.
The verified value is 0.592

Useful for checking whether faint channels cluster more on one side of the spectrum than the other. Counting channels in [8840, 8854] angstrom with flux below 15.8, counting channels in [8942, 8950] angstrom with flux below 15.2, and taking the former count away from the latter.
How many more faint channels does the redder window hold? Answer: -4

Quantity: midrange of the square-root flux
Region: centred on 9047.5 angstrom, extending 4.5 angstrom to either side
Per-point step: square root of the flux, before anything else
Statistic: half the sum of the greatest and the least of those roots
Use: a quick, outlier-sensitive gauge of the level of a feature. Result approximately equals 3.93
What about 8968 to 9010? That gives 3.93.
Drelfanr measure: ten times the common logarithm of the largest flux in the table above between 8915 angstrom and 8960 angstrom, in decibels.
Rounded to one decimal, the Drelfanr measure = 12.6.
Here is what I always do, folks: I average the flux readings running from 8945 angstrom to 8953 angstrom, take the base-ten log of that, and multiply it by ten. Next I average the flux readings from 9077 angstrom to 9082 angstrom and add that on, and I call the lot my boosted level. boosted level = 26.6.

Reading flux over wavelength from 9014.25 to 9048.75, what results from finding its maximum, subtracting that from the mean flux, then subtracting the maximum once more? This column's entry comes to -22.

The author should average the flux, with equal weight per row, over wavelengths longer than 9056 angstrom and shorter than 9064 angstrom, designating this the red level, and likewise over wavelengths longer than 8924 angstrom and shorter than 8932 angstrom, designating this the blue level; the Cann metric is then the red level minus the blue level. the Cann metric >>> 1.1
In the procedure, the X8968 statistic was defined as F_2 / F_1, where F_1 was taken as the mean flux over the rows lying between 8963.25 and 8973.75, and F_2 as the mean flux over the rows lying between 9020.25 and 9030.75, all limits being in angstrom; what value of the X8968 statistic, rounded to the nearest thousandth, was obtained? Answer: 0.890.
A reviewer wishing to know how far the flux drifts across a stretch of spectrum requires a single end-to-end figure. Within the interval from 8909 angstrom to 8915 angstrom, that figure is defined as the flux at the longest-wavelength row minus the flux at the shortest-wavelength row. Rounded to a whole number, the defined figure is -2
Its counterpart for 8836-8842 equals -3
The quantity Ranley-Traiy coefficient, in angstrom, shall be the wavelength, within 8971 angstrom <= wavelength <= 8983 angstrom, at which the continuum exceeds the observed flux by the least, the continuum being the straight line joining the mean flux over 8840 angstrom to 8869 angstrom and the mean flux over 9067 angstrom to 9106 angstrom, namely 8973.0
